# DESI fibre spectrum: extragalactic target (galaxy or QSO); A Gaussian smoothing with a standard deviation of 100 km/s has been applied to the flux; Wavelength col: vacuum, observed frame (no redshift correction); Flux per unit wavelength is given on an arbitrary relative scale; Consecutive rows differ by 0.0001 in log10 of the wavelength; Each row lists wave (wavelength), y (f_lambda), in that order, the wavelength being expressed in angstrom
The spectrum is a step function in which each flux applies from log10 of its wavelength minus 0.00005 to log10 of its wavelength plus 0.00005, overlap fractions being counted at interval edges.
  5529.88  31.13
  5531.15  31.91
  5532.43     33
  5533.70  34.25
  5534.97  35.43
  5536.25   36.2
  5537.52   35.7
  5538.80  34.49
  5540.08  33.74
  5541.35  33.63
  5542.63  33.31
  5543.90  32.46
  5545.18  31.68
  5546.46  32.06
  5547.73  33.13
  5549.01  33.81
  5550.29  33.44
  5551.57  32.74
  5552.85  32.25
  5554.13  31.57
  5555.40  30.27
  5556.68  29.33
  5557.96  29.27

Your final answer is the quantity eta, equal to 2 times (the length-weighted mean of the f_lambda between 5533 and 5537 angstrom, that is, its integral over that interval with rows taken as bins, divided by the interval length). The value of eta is 70.7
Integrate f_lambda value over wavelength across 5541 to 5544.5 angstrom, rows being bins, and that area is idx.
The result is 116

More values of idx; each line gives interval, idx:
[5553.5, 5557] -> 107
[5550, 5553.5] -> 114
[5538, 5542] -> 136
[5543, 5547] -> 129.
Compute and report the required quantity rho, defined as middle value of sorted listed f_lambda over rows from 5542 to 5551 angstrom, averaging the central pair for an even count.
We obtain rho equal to 33.1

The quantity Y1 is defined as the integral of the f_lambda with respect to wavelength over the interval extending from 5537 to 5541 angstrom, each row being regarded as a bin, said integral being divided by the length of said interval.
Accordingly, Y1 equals 34.5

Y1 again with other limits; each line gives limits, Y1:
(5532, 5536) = 34.5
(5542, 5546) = 32.5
